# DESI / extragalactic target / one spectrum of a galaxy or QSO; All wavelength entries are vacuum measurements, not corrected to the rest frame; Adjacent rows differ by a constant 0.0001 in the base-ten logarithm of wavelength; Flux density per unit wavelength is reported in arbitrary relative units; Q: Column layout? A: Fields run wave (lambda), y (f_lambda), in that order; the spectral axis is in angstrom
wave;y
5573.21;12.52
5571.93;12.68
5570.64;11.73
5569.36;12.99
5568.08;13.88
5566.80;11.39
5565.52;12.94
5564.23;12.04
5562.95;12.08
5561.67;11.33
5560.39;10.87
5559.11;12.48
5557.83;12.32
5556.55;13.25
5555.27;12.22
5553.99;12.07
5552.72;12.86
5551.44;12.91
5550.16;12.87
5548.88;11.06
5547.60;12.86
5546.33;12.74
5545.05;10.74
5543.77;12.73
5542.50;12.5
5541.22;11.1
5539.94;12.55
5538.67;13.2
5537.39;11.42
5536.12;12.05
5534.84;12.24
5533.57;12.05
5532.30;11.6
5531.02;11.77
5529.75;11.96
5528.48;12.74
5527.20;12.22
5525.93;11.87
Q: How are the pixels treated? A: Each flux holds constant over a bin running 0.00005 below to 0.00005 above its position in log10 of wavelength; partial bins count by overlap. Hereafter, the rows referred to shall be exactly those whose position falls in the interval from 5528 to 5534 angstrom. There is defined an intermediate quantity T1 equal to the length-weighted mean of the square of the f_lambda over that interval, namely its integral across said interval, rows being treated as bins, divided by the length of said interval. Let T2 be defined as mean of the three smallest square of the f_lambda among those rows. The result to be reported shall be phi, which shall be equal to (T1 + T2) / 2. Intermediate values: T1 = 144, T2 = 139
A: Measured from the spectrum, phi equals 142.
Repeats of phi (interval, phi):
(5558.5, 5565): 135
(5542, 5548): 148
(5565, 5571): 153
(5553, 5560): 152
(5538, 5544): 150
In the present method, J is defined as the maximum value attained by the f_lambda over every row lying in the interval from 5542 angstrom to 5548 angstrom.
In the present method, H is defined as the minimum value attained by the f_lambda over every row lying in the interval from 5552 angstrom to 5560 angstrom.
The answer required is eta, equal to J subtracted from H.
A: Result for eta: -0.79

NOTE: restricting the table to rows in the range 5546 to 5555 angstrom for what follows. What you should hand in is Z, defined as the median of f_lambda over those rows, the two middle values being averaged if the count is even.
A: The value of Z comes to 12.9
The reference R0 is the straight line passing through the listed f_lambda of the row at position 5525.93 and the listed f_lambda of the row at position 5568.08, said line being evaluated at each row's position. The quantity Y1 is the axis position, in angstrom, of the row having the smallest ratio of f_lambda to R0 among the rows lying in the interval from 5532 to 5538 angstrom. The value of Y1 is 5537.39 angstrom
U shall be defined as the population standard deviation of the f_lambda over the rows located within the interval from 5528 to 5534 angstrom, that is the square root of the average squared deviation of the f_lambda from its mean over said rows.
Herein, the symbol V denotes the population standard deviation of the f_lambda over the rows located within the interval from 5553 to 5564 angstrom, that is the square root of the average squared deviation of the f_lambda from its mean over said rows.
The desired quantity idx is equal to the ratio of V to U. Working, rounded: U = 0.4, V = 0.67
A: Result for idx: 1.7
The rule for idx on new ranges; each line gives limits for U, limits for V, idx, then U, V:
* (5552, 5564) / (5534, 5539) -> 0.9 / 0.7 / 0.64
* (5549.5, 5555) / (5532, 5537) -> 0.7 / 0.4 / 0.24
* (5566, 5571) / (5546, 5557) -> 0.6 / 1.0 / 0.62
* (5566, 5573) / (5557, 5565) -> 0.6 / 0.9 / 0.57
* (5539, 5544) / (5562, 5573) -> 1.2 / 0.7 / 0.76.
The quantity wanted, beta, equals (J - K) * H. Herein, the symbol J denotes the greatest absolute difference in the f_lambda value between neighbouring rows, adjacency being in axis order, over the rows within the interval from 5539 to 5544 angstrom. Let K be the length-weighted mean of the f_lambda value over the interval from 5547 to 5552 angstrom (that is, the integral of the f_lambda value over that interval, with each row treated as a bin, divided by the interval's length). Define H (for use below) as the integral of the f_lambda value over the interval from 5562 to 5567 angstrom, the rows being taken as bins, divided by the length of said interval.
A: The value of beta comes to -133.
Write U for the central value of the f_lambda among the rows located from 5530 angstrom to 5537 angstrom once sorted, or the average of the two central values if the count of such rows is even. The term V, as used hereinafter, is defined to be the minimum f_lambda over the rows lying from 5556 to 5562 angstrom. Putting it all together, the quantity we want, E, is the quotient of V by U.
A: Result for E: 0.902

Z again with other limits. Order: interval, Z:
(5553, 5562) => 12.2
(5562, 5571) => 12.1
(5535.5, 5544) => 12.5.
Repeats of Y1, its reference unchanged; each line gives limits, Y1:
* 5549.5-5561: 5560.39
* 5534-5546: 5545.05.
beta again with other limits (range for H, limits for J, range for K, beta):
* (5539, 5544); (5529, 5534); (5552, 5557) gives -149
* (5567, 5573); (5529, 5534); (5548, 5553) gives -152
